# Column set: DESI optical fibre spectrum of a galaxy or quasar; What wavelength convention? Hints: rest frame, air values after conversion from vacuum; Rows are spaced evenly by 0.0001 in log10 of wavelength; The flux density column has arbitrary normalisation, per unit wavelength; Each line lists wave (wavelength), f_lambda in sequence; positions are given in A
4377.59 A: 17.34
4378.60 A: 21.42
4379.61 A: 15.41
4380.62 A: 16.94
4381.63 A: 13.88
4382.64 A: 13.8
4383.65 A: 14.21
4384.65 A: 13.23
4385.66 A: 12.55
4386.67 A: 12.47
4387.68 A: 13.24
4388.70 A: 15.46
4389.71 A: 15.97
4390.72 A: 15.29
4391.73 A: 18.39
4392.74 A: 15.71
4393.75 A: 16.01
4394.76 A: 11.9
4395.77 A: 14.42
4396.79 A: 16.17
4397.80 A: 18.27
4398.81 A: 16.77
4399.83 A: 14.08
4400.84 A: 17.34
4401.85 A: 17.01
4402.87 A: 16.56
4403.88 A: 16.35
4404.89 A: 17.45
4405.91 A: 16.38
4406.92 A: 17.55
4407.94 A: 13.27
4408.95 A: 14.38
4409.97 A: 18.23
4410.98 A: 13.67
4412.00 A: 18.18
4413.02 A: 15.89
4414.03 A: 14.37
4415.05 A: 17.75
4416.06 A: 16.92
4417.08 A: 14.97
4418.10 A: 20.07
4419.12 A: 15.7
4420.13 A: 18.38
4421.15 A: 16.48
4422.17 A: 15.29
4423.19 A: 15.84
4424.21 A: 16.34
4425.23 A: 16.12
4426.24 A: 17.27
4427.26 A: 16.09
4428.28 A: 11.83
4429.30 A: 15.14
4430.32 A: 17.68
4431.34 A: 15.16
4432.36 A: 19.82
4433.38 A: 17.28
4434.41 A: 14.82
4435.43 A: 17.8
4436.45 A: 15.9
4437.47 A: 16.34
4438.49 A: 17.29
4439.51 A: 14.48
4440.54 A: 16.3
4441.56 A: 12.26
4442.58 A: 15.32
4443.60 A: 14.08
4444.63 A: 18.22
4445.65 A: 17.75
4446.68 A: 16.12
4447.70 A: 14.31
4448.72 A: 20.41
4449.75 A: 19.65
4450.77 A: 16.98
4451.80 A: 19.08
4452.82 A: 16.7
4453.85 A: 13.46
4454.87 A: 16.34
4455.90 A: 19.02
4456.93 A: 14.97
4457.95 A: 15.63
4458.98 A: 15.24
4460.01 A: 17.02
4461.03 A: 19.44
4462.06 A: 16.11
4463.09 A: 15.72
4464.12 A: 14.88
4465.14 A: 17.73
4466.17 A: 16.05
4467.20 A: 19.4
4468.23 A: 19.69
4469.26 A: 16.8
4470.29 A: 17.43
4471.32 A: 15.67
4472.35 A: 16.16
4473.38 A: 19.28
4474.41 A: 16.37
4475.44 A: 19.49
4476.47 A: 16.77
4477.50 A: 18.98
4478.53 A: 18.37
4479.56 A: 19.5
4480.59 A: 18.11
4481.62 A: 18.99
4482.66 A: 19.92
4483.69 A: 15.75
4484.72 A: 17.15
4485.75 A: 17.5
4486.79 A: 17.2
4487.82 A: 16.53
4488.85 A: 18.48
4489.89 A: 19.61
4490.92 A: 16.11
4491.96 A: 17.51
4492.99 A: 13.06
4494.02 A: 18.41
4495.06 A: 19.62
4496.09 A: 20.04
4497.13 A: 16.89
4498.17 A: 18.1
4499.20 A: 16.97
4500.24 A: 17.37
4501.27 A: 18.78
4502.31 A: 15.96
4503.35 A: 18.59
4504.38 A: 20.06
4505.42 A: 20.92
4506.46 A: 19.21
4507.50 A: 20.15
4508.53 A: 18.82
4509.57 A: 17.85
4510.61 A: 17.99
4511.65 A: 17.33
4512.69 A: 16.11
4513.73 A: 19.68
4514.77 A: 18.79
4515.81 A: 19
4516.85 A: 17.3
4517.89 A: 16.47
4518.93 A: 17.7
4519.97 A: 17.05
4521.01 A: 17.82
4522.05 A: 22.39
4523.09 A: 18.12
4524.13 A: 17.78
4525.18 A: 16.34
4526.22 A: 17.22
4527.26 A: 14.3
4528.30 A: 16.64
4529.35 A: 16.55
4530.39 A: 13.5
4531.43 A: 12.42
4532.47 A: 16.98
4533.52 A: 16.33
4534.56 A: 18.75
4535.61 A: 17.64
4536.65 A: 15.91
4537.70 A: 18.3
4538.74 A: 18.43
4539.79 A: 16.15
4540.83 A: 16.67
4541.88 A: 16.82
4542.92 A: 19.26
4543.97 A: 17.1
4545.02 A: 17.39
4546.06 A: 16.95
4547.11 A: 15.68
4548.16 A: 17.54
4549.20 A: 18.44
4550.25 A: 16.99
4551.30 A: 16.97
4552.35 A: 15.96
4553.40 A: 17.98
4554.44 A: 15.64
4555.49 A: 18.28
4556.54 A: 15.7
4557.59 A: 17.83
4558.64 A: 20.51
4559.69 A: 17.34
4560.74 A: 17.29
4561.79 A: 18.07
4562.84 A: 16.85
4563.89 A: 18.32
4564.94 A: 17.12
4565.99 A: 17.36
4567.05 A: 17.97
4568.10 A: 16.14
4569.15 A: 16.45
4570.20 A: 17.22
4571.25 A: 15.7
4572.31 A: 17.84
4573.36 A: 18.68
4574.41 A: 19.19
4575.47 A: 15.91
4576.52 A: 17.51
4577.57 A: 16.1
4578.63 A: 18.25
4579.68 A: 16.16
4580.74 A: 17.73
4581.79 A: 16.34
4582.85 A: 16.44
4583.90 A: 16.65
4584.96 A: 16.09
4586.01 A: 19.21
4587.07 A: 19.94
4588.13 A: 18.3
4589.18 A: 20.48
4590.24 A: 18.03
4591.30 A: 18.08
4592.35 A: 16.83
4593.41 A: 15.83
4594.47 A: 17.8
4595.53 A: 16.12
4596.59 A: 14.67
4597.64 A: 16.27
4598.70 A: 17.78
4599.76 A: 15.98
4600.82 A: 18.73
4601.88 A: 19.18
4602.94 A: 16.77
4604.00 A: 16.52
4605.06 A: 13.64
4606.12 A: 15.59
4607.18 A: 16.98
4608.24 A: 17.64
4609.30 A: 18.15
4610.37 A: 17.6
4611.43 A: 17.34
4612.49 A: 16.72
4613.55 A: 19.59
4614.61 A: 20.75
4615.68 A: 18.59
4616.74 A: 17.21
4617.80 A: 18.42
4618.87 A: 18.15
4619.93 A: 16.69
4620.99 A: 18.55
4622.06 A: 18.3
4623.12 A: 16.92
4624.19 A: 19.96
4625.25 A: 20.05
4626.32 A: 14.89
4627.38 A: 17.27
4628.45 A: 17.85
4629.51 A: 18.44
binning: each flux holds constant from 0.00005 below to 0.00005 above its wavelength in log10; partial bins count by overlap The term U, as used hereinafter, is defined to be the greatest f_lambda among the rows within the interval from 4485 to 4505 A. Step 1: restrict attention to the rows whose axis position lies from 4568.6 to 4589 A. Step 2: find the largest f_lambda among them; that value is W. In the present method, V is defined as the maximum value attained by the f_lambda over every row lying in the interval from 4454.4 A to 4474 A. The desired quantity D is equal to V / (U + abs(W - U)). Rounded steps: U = 20.06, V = 19.69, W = 19.94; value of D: 0.98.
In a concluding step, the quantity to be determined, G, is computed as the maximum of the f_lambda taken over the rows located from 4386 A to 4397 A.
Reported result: 18.39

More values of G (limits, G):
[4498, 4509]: 20.92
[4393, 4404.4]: 18.27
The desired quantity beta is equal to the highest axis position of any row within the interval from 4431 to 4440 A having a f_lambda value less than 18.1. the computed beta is 4439.51 A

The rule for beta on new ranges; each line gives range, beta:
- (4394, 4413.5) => 4413.02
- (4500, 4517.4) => 4516.85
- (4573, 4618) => 4616.74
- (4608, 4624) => 4623.12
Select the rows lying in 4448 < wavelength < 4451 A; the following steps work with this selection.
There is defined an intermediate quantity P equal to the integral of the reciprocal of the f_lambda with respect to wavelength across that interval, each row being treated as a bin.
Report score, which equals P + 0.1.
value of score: 0.26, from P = 0.16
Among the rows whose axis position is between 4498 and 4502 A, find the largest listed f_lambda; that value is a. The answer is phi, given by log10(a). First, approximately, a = 18.78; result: 1.27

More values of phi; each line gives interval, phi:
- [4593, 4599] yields 1.25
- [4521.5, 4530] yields 1.35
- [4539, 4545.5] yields 1.28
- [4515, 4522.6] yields 1.35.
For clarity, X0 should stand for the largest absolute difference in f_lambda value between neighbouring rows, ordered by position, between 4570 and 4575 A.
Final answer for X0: 2.1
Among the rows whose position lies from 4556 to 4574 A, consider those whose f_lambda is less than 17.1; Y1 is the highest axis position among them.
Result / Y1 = 4571.25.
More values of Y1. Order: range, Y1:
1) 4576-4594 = 4593.41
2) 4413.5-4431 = 4429.30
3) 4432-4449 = 4447.70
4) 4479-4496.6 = 4492.99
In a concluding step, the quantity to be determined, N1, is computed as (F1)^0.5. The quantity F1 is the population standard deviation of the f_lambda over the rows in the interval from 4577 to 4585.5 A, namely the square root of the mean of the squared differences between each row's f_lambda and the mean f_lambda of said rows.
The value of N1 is 0.87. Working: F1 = 0.77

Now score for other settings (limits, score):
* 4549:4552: 0.27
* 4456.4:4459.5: 0.30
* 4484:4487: 0.27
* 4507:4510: 0.26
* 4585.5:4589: 0.28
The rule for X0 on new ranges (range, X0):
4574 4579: 3.3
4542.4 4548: 2.2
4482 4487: 4.2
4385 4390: 2.2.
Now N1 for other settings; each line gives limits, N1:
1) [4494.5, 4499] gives 1.12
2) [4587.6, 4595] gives 1.15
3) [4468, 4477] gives 1.21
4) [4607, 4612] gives 0.62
